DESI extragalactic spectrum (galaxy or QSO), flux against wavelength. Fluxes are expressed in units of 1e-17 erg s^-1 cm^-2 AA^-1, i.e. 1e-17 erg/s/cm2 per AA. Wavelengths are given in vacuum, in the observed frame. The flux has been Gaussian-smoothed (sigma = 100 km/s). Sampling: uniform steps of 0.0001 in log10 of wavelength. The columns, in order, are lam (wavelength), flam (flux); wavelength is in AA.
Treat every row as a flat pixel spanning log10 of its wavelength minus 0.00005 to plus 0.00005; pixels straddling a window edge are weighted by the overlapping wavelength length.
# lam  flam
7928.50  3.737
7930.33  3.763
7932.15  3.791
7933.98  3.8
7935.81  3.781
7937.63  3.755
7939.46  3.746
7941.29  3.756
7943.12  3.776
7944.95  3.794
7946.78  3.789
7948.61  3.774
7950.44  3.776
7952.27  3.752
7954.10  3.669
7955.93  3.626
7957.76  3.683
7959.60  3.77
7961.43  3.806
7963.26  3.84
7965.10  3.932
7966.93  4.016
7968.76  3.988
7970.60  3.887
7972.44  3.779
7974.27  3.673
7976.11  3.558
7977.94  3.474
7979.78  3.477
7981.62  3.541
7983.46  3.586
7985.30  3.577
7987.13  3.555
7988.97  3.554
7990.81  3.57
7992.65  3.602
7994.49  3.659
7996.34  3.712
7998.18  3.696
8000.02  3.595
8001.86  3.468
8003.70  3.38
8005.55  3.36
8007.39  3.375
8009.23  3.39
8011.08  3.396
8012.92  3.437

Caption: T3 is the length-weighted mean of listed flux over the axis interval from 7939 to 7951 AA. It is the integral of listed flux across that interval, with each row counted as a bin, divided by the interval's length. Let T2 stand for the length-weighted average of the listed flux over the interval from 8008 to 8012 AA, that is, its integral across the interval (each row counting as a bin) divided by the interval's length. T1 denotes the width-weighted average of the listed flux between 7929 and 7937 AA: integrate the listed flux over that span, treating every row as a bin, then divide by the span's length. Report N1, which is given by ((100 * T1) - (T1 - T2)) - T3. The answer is 374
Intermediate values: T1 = 3.78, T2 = 3.4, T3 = 3.77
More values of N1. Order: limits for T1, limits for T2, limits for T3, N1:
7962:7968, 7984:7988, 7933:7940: 389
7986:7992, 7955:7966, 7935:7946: 353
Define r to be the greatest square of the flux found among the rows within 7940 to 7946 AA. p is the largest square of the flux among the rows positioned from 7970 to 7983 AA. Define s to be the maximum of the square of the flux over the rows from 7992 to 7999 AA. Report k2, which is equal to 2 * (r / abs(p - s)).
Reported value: 22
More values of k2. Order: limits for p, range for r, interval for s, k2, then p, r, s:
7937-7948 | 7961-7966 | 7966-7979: 18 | 14.4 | 15.5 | 16.1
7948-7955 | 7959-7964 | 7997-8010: 49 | 14.3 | 14.7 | 13.7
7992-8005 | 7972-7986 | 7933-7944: 43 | 13.8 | 14.3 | 14.4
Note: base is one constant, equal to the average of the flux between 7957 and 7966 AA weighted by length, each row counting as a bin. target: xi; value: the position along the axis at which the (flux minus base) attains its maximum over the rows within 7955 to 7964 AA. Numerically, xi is 7963.26 AA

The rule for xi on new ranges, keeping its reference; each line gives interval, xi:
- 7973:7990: 7974.27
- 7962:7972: 7966.93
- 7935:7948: 7944.95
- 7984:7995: 7994.49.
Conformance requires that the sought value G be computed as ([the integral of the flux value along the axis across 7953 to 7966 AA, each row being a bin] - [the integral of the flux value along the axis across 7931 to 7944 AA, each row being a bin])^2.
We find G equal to 0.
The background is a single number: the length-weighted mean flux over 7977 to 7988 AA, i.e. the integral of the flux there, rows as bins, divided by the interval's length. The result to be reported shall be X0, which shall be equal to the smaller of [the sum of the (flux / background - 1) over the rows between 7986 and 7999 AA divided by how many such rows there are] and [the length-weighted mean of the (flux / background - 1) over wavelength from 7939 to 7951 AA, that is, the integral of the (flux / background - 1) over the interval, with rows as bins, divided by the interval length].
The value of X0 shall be 0.02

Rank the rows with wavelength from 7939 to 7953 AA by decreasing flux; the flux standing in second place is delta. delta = 3.789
